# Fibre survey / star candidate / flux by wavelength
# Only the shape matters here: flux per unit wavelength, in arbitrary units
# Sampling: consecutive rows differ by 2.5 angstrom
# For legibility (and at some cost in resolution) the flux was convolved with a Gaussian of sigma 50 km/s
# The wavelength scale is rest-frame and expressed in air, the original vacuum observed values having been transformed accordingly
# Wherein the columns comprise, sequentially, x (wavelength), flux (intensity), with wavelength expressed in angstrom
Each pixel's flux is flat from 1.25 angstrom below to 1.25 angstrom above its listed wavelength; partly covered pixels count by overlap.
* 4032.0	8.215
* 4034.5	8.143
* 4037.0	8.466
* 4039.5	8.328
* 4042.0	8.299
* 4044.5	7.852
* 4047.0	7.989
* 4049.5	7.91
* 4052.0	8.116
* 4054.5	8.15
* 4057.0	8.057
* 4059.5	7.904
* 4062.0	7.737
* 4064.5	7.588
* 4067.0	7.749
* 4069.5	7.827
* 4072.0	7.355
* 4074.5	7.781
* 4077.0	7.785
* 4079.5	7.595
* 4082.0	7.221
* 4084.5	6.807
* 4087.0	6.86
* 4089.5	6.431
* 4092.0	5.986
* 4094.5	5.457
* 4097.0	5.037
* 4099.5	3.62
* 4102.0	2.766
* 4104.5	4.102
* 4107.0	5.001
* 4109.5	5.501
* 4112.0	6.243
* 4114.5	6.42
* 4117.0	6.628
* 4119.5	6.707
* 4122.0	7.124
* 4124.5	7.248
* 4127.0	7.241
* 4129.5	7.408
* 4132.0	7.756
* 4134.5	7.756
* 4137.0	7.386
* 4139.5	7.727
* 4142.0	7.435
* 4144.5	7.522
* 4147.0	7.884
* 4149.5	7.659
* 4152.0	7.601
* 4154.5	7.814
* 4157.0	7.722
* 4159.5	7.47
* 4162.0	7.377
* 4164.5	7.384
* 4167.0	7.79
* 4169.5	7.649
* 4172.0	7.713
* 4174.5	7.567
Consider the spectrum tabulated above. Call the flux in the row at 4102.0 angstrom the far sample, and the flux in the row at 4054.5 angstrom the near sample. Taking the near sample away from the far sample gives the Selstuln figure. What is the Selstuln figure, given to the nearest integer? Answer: -5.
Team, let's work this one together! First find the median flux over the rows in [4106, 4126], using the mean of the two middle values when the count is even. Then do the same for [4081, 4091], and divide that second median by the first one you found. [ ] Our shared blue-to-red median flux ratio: 1.05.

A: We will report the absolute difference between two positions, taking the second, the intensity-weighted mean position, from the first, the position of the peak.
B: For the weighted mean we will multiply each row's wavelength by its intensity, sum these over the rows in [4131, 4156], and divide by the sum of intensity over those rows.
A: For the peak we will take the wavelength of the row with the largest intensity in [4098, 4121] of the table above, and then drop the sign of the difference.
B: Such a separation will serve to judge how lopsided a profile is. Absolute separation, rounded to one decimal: 23.8 angstrom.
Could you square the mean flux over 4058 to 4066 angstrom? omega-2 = 60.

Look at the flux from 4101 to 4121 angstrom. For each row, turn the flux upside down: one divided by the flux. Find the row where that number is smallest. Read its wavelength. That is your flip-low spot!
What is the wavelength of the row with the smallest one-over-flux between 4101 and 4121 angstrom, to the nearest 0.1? 4119.5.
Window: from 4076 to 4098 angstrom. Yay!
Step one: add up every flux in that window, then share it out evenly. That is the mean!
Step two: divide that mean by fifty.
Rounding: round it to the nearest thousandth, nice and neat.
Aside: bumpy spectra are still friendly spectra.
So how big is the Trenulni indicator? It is 0.132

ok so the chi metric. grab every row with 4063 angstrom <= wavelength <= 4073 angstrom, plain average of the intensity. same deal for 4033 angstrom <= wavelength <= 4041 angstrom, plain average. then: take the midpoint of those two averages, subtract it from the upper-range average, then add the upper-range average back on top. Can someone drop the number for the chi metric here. 7.3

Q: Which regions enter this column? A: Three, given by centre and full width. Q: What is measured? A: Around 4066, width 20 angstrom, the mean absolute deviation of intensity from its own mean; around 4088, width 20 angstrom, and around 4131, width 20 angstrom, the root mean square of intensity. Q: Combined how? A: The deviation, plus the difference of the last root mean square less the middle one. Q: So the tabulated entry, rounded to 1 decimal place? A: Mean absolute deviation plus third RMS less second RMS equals 1.1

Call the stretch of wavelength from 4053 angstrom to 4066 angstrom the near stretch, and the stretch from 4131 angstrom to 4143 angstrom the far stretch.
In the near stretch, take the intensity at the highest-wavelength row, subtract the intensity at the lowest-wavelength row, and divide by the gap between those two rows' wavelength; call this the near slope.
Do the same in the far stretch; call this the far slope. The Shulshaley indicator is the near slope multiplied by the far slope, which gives 0.002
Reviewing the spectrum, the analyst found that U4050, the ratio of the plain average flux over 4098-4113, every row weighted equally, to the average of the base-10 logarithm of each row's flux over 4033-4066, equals 5.0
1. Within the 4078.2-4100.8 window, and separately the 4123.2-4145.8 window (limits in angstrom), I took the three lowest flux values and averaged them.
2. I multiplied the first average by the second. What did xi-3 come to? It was 34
